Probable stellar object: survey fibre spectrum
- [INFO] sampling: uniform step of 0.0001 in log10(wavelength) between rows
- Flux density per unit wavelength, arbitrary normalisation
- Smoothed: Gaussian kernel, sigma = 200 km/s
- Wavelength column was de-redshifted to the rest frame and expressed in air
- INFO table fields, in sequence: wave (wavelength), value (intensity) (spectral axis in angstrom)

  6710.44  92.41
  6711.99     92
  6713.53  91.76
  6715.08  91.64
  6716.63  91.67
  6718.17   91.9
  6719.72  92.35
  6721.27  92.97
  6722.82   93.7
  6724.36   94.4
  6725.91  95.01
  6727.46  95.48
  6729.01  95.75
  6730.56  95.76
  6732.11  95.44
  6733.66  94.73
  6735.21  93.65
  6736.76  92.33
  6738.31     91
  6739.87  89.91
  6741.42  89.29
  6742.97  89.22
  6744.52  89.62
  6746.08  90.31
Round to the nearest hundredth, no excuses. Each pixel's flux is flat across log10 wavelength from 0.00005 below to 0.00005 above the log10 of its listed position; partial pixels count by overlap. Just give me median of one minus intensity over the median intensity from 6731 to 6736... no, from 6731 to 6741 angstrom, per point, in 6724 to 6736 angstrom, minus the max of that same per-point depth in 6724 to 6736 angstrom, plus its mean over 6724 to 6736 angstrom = -0.04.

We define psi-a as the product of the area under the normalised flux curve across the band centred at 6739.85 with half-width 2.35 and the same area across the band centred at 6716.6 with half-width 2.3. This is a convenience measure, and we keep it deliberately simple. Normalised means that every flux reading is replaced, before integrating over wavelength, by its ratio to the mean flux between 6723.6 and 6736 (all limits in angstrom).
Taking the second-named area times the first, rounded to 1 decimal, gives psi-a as 19.8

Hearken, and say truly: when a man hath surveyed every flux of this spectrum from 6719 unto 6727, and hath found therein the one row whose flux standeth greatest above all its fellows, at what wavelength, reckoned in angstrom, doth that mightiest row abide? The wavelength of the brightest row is 6725.91 angstrom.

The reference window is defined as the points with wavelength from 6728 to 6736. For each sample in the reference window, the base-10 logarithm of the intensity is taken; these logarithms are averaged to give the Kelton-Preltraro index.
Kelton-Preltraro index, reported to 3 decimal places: 1.978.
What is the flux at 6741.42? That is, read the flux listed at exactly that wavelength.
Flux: 89.29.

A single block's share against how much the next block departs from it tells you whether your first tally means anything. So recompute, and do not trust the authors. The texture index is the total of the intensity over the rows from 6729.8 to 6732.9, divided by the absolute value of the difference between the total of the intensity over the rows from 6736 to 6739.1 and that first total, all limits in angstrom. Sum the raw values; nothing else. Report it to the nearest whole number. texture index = 24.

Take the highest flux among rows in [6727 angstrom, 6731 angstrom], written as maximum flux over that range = 95.76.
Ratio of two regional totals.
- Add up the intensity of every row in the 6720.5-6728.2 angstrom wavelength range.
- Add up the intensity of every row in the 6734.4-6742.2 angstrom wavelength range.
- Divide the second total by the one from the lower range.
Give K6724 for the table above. 0.97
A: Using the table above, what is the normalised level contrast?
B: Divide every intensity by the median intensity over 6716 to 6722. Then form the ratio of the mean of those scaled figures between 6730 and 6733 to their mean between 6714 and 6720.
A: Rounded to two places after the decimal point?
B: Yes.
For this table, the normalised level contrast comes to 1.04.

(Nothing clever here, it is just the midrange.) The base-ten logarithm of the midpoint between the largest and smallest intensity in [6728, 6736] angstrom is 1.98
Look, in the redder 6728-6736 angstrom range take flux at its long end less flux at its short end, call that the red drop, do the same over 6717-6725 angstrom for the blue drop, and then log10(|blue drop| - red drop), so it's 0.66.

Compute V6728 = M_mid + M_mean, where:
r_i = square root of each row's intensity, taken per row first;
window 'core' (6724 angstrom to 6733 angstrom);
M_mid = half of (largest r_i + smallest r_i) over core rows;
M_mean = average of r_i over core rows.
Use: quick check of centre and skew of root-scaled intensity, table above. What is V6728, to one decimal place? 19.5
